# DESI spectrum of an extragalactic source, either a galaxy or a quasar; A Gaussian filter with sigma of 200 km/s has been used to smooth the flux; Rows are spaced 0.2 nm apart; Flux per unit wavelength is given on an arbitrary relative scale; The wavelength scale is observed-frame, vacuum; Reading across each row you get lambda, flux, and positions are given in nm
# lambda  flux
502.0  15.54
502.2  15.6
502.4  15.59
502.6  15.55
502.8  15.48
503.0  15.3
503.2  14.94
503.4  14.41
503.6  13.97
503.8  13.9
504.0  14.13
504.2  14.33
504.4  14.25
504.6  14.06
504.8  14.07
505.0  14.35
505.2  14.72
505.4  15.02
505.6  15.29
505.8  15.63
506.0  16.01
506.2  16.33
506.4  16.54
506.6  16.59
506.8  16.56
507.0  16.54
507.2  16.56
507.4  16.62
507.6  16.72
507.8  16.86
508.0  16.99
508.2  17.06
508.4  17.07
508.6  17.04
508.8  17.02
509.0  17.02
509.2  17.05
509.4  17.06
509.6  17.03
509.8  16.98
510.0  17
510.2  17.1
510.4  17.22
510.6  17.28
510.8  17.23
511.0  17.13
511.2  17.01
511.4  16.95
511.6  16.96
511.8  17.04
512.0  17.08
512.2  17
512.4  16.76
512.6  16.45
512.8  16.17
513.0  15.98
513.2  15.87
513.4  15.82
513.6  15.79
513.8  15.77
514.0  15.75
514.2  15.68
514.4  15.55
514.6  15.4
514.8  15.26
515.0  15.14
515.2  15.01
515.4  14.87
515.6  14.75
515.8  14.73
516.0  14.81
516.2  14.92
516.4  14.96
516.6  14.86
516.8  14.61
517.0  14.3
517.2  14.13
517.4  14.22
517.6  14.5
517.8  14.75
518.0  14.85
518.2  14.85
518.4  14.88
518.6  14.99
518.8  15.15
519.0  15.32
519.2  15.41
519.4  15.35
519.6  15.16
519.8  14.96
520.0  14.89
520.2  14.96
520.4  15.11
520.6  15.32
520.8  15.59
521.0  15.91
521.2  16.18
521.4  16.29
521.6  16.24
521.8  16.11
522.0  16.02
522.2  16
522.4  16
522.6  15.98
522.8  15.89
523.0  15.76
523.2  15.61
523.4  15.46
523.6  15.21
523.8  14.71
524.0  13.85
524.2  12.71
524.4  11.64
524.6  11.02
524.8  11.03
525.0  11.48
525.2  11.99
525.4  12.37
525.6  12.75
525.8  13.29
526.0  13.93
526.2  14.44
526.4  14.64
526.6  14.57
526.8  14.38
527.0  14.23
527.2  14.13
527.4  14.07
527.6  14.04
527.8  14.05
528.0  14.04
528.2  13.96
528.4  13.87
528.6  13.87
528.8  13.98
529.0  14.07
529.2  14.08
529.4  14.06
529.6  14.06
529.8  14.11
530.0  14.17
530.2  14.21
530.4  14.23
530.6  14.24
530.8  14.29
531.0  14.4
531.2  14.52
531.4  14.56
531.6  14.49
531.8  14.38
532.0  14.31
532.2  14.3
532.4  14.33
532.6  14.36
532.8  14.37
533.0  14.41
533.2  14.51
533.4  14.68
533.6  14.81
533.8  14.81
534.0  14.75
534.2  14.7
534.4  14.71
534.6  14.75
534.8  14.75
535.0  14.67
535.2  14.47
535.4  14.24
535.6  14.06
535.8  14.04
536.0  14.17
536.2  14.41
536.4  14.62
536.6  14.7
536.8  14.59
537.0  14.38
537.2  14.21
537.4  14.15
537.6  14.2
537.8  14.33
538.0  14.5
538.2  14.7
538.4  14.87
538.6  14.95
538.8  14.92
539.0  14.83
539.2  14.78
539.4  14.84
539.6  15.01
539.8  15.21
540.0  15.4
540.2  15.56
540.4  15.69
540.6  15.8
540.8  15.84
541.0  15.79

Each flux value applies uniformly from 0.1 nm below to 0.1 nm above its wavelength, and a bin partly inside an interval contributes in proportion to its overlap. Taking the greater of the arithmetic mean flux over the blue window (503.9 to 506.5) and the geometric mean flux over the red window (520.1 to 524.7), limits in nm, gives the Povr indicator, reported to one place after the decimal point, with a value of 15.0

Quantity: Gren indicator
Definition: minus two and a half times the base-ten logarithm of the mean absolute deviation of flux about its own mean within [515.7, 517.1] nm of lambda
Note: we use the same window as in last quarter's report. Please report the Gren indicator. 1.9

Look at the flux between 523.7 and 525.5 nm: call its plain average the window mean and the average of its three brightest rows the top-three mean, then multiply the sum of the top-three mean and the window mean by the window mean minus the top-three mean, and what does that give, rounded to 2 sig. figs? -38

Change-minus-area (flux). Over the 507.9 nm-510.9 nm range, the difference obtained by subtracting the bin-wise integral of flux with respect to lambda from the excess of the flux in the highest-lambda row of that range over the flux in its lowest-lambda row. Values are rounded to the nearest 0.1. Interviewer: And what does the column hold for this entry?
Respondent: -51.0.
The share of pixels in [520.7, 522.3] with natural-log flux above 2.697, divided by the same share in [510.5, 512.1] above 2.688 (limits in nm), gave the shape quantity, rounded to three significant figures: 1.00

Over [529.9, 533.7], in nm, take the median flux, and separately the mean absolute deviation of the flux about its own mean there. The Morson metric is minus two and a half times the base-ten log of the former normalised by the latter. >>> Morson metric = -5.1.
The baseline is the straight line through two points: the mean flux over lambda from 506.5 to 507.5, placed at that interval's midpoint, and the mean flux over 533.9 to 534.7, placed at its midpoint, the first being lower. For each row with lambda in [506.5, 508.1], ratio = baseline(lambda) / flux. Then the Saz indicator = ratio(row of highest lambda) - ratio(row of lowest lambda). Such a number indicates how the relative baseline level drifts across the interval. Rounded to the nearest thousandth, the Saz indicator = -0.029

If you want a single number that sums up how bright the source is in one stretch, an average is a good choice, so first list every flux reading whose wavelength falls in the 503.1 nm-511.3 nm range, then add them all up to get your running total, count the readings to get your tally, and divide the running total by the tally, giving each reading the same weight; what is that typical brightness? 16.07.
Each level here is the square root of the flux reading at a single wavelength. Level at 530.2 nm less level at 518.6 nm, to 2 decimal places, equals -0.10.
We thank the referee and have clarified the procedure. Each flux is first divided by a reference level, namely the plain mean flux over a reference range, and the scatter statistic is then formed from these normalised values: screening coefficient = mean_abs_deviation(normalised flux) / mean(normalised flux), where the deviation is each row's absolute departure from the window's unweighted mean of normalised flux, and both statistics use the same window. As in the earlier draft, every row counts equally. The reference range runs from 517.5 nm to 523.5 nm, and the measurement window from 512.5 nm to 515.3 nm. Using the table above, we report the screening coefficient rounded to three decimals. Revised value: 0.019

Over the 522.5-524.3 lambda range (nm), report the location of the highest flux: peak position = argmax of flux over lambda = 522.6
